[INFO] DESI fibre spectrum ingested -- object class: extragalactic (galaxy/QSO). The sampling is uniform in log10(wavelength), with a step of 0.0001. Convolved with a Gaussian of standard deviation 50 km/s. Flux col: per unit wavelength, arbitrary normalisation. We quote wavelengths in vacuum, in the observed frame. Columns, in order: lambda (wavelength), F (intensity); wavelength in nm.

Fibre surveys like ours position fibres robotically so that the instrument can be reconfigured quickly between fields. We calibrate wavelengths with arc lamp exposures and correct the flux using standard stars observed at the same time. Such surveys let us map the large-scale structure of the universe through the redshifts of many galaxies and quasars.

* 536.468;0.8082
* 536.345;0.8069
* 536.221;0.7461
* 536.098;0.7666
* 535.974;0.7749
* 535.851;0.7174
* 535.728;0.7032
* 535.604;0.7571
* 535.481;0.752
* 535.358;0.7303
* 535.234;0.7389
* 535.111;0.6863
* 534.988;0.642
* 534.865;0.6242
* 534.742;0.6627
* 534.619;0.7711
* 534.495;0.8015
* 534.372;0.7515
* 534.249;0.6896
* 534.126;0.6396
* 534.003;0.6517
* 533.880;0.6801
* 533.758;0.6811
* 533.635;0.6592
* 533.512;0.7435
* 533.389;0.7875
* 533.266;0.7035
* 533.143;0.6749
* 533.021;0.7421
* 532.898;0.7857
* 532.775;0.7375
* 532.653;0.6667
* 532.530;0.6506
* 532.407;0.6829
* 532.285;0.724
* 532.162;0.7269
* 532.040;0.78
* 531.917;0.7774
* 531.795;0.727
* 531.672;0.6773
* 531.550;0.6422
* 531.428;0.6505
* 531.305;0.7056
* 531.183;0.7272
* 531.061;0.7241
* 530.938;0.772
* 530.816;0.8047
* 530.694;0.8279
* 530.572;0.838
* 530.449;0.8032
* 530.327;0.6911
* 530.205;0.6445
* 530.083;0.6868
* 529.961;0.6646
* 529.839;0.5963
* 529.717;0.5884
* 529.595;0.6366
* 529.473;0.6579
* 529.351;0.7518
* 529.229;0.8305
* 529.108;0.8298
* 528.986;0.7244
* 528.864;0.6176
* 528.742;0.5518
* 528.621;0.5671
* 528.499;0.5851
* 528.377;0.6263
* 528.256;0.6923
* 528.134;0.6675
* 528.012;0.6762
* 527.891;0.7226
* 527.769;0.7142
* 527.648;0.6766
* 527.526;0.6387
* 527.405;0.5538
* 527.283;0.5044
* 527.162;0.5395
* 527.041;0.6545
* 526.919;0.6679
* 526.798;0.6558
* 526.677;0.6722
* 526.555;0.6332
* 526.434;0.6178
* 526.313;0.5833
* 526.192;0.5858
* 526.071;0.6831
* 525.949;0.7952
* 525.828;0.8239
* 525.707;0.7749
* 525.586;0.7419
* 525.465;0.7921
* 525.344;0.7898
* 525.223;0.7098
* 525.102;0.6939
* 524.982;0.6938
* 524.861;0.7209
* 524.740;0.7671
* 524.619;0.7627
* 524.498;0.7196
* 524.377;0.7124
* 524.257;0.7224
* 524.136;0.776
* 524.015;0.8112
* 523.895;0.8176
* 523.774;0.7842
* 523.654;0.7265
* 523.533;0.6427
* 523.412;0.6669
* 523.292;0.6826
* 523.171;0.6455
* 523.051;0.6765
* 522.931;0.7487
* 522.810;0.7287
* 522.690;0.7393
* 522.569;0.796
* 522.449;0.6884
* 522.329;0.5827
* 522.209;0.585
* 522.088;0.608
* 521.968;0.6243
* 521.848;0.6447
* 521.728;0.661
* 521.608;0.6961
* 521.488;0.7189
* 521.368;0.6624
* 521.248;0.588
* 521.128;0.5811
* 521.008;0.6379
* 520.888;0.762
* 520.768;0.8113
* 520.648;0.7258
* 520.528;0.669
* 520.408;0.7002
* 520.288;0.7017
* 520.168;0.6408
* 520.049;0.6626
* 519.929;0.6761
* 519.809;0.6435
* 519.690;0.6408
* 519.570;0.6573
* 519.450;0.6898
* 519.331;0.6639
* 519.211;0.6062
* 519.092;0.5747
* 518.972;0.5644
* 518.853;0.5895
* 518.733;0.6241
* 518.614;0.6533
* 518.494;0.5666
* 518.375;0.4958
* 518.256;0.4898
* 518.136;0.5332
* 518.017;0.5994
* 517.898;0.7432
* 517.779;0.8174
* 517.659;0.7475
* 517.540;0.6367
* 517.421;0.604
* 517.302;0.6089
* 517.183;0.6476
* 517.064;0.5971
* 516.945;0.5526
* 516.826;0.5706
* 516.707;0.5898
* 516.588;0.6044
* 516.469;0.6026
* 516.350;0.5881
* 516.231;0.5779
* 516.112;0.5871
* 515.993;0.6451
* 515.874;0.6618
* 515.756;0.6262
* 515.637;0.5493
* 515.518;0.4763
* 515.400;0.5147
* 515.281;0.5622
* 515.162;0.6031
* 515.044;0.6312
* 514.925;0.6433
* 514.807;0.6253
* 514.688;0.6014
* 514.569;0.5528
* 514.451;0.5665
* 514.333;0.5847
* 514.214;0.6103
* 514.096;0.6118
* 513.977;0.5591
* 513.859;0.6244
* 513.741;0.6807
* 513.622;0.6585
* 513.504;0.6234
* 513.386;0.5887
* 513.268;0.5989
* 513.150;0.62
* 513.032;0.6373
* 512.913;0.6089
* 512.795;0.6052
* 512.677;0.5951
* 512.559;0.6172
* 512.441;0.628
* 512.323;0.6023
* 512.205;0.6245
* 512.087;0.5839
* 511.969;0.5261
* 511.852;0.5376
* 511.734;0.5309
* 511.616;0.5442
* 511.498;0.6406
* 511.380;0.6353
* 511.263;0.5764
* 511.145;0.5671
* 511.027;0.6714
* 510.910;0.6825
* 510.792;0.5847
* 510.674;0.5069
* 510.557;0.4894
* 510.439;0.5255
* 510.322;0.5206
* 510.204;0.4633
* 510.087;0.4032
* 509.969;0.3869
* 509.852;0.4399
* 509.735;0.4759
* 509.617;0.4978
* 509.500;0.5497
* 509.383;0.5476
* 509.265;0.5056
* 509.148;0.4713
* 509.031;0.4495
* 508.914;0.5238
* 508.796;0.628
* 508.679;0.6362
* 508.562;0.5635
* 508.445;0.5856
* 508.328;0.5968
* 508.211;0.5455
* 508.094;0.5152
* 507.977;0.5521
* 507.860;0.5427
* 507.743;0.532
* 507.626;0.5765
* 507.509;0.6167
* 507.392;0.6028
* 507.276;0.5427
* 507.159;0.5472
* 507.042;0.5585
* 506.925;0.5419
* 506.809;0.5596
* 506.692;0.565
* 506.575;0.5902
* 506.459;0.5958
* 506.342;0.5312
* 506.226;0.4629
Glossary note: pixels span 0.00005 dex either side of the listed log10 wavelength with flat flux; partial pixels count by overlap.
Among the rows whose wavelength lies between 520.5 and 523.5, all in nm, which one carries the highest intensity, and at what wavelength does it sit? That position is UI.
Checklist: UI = 520.768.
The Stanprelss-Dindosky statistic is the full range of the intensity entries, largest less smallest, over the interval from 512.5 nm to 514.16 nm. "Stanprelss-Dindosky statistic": 0.12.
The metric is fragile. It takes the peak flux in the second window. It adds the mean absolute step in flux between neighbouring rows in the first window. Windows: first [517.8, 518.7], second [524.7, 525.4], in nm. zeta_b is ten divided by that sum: 11.6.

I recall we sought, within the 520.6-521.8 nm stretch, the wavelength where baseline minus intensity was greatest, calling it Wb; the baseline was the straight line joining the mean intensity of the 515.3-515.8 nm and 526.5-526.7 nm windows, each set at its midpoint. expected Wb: 521.128 nm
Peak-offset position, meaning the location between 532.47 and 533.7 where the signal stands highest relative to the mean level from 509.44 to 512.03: 533.389 nm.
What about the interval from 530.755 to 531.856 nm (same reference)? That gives 530.816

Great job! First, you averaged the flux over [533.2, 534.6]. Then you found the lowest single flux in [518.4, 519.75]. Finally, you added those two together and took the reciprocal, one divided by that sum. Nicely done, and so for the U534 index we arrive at 0.79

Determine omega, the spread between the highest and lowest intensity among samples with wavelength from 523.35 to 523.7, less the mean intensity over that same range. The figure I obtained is -0.59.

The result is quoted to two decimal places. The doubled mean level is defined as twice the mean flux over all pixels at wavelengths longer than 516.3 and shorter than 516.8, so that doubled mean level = 1.19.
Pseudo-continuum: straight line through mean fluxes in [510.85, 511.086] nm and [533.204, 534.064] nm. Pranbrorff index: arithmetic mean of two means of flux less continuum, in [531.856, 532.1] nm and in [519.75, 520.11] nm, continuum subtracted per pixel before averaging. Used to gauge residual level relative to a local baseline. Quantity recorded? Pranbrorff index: 0.027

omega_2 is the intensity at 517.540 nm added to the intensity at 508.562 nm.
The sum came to 1.20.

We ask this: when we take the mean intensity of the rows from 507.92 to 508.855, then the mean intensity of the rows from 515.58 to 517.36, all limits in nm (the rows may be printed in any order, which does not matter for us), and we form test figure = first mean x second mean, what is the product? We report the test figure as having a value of 0.35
